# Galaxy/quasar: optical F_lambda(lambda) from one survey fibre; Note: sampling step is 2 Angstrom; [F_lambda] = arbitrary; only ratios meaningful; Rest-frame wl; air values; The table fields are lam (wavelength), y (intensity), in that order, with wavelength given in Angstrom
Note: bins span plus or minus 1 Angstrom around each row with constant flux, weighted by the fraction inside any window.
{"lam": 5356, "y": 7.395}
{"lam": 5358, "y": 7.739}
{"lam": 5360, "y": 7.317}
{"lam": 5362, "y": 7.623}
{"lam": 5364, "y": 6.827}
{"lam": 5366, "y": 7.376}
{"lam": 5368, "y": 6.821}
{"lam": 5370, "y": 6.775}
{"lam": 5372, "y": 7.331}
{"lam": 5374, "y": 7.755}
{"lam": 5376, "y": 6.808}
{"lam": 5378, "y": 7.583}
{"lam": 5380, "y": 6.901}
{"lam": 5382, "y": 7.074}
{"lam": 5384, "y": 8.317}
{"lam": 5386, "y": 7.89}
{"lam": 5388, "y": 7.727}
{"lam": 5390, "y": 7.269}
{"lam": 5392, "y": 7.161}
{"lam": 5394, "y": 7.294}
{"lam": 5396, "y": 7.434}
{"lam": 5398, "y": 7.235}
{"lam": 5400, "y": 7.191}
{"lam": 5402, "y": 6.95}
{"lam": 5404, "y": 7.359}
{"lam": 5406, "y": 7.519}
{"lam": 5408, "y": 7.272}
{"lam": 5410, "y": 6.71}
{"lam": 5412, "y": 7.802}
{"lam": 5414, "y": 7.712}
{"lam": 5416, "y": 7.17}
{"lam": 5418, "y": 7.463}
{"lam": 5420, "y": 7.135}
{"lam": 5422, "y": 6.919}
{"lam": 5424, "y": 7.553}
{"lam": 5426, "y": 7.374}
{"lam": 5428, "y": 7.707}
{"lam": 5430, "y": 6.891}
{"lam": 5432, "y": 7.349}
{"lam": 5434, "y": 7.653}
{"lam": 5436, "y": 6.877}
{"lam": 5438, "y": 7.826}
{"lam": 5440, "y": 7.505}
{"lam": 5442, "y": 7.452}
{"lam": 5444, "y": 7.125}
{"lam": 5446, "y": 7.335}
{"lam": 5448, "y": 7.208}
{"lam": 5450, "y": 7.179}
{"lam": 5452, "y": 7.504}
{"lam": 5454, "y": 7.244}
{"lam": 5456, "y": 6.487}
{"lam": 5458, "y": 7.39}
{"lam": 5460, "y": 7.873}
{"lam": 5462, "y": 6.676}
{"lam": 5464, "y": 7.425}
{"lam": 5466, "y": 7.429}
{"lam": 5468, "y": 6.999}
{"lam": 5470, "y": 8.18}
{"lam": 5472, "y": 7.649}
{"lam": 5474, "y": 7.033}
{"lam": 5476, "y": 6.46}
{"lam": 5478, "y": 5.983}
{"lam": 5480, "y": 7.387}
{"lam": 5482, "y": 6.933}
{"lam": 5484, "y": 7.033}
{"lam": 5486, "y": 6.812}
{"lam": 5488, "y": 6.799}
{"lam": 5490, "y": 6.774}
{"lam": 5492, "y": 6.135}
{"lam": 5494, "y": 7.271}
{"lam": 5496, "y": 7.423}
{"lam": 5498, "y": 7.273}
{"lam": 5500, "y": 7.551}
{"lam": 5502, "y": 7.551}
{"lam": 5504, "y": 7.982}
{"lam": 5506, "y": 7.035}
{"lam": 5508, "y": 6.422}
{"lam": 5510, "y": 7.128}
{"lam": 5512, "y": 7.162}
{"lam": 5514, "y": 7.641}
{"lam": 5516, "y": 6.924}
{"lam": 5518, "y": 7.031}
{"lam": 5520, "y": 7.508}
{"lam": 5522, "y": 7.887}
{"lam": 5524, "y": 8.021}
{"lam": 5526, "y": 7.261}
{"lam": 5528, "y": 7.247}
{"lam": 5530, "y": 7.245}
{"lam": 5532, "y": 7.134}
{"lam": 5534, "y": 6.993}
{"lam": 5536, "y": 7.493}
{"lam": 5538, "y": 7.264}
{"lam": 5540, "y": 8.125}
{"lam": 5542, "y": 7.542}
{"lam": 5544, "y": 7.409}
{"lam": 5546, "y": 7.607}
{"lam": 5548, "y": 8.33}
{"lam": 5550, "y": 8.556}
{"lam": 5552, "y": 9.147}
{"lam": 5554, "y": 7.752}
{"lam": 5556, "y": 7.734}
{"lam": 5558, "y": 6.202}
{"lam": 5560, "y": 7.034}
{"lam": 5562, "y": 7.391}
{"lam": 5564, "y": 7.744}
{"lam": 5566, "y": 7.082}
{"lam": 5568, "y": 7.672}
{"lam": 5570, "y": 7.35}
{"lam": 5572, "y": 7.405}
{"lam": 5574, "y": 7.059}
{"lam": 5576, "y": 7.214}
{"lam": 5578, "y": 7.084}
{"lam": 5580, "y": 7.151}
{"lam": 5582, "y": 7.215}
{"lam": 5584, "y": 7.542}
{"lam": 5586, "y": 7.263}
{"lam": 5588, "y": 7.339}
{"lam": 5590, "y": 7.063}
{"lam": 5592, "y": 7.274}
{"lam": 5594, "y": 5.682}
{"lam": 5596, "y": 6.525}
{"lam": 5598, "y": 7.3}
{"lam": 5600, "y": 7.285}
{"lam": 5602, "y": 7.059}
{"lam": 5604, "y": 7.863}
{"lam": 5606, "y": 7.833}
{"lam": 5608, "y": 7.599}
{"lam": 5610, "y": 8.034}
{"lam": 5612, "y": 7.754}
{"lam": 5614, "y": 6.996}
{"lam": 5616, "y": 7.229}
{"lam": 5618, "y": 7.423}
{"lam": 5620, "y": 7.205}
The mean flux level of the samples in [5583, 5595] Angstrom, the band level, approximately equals 7.0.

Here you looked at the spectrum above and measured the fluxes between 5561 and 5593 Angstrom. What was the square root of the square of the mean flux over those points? 7.30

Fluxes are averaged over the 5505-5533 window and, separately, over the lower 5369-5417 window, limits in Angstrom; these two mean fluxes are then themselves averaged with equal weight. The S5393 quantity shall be 7.30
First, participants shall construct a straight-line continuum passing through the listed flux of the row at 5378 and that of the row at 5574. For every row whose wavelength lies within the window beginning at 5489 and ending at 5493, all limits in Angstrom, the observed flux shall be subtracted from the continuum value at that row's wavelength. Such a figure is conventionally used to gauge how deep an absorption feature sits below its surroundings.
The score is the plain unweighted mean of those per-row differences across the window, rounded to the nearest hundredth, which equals 0.83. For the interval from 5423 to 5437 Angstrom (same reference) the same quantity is 0.10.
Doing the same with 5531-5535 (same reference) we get 0.11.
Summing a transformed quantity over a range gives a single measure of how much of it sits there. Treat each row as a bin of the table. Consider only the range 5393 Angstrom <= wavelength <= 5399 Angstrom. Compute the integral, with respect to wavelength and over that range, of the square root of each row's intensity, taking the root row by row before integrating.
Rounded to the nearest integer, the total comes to 16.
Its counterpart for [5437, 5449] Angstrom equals 33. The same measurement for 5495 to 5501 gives 16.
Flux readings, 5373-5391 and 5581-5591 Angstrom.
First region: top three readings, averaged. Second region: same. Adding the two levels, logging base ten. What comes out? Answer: 1.19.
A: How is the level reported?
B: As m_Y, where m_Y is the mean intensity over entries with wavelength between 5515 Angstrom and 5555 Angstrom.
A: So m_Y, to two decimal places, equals 7.62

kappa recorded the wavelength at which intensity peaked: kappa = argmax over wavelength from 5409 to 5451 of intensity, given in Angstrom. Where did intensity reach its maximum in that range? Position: 5438 Angstrom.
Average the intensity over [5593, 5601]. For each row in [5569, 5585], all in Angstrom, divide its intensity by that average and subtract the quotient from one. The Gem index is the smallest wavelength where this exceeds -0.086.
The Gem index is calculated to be 5574 Angstrom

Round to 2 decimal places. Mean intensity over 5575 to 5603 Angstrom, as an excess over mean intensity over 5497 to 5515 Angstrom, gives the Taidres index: -0.23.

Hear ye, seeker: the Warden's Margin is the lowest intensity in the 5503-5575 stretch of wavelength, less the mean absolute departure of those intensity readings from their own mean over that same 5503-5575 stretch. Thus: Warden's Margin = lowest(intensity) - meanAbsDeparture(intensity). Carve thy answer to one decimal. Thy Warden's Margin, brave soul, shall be 5.8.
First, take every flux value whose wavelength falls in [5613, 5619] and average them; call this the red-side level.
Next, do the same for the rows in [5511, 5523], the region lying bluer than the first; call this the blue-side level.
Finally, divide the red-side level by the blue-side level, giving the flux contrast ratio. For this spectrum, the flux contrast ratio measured 0.98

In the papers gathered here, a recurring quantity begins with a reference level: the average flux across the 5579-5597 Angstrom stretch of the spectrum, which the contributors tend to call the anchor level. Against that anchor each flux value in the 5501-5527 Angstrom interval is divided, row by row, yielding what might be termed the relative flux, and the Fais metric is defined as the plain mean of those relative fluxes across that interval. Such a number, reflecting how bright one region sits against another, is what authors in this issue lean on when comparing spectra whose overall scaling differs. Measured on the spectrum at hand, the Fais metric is 1.05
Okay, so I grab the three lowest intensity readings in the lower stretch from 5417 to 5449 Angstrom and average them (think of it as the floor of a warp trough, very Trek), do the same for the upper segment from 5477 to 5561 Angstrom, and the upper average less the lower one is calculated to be -0.8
